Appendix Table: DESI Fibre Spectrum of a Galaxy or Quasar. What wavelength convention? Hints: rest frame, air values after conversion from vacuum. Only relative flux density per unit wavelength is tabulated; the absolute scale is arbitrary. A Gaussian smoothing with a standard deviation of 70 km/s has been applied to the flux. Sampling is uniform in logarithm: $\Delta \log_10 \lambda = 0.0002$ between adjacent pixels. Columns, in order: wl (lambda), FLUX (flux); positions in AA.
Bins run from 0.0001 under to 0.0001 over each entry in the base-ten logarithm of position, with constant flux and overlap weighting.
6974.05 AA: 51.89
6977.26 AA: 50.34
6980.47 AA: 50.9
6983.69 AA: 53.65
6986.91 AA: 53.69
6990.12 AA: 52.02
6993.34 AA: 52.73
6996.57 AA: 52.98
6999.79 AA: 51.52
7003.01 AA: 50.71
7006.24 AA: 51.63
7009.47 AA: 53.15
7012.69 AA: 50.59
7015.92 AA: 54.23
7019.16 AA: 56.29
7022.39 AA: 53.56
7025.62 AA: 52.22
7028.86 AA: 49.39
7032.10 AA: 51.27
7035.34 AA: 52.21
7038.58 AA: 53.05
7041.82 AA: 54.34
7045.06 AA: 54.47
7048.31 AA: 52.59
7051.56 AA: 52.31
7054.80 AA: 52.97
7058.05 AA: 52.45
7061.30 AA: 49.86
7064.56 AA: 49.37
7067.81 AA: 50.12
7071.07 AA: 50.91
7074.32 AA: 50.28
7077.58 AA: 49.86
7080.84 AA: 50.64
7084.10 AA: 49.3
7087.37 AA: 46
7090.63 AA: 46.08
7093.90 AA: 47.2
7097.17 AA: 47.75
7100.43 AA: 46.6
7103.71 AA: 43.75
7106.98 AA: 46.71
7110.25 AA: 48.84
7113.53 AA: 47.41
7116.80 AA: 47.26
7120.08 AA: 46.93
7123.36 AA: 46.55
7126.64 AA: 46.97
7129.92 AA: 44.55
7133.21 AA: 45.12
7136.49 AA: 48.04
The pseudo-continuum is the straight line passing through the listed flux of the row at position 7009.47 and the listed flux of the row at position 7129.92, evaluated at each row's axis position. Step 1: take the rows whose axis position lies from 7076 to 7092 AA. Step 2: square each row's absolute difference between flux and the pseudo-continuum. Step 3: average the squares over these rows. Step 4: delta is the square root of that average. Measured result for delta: 1.76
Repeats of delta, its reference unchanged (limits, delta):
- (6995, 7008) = 2.12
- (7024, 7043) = 1.95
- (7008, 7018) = 1.61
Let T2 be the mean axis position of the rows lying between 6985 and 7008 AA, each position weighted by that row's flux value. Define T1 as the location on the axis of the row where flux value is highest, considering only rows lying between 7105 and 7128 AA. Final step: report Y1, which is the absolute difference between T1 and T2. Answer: 113.8 AA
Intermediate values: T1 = 7110.25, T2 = 6996.5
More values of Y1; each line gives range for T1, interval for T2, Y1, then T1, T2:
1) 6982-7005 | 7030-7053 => 55.0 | 6986.91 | 7041.9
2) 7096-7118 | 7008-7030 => 91.2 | 7110.25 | 7019.1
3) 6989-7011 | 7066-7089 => 68.0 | 7009.47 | 7077.4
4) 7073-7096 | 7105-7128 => 35.9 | 7080.84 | 7116.8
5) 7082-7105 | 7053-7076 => 19.6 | 7084.10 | 7064.5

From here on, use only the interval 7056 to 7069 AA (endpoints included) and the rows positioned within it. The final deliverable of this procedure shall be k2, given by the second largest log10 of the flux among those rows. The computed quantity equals 1.70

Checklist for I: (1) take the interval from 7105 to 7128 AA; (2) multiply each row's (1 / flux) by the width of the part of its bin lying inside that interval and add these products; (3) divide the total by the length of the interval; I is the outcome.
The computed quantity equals 0.0212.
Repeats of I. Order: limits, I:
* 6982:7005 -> 0.0191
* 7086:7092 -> 0.0217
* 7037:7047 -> 0.0186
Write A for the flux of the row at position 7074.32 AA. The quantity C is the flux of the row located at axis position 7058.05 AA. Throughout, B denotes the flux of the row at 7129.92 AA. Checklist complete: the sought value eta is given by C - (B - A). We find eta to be 58.2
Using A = 50.28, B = 44.55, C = 52.45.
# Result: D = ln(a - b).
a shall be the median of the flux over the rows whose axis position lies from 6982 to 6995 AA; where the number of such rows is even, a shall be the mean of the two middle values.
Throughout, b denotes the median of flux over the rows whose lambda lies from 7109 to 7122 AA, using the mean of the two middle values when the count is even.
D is 1.77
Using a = 53.2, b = 47.3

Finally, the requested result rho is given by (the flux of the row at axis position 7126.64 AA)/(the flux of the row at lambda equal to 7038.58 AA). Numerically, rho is 0.89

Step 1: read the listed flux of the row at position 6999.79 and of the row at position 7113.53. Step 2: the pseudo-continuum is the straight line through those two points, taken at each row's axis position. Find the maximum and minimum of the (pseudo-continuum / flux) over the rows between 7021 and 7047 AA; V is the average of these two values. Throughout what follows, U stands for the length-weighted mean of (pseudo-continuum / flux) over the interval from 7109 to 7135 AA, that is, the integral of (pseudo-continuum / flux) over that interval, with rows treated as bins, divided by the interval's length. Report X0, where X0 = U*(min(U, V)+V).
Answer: 1.96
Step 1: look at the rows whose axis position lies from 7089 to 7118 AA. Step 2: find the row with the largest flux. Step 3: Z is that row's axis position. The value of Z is 7110.25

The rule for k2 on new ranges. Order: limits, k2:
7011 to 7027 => 1.73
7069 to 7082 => 1.70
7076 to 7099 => 1.70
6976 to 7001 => 1.73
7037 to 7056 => 1.74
